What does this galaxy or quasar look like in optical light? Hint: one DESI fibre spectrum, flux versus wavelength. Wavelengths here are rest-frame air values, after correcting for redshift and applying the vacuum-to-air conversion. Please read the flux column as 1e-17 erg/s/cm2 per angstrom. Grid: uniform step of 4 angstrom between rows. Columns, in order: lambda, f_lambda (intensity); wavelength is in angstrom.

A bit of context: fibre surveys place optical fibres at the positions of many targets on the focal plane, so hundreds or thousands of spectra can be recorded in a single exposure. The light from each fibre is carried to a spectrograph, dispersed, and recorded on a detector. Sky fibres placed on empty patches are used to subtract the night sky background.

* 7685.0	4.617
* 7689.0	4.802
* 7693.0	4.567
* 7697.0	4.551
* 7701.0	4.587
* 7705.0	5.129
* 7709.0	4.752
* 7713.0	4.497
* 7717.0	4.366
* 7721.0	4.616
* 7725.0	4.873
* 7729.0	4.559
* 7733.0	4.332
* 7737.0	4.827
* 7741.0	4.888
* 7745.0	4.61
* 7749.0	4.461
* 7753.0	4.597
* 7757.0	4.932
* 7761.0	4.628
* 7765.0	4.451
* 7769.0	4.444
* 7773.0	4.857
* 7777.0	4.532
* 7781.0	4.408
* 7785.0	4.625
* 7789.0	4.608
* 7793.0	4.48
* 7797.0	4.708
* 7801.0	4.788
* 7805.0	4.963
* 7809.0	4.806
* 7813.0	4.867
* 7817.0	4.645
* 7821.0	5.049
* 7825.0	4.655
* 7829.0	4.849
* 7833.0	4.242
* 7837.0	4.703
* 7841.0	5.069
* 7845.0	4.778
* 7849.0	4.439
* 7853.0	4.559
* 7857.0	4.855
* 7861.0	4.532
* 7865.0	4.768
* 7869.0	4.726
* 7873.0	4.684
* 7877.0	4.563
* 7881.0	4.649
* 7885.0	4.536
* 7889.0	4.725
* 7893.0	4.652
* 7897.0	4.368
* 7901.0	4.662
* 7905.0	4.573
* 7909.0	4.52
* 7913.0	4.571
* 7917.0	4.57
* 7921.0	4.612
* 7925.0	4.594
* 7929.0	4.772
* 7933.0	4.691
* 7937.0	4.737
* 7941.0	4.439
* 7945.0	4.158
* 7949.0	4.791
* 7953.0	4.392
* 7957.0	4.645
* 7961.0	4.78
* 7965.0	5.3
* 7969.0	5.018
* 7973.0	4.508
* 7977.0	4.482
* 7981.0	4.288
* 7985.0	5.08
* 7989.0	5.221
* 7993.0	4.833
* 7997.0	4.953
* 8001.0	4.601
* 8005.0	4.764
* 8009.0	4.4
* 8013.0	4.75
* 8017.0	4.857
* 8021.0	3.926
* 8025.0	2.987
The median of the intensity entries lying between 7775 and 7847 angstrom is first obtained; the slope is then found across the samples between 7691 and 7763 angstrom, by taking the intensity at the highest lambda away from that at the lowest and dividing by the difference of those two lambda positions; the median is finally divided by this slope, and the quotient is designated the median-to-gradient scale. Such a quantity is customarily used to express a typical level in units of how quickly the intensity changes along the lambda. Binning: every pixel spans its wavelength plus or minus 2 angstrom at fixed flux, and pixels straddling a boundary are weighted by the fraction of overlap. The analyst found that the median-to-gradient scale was 5245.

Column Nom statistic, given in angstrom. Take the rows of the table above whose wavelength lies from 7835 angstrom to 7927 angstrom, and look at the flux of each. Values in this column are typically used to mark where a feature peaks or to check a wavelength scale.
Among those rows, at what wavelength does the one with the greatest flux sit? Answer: 7841.0 angstrom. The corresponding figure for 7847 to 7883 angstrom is 7857.0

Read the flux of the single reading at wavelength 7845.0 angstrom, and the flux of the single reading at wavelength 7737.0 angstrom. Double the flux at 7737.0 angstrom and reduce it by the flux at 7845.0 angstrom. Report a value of 4.9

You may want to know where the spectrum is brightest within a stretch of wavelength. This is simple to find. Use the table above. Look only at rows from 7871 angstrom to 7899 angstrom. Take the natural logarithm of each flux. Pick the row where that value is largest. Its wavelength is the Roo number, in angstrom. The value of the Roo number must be 7889.0 angstrom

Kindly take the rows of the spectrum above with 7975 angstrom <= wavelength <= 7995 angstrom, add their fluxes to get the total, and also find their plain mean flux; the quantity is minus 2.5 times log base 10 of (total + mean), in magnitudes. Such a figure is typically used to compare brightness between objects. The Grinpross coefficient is -3.64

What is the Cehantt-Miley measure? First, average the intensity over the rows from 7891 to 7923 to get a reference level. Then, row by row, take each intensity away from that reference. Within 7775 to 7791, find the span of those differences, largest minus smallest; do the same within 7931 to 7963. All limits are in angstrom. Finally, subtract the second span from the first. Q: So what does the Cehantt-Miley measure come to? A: -0.42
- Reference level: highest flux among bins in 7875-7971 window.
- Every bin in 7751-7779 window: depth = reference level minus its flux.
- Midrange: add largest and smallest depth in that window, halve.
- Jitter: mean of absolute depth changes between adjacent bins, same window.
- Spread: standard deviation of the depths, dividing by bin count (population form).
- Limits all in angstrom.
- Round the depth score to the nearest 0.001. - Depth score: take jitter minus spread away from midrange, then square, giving 0.280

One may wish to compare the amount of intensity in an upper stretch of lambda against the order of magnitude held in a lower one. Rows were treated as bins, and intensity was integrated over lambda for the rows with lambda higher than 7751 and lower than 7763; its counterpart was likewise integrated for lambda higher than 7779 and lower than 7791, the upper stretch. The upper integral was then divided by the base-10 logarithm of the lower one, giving 31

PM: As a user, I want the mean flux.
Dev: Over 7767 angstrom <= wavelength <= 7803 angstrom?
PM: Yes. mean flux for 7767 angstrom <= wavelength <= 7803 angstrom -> 4.61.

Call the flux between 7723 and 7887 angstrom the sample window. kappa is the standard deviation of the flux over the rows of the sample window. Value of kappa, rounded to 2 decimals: 0.19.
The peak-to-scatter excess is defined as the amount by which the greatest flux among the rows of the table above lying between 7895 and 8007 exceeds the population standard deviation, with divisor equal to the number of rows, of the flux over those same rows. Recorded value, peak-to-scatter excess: 5.04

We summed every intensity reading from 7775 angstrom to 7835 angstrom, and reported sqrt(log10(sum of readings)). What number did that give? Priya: 1.36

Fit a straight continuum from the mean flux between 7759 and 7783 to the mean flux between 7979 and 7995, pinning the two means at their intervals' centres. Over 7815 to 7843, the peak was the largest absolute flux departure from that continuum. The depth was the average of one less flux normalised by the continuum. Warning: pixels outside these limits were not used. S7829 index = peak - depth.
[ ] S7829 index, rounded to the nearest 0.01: 0.45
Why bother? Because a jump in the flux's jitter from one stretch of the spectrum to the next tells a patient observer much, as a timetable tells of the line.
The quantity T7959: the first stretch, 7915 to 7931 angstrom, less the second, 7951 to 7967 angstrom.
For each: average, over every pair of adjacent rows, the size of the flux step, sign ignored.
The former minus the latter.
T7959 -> -0.2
